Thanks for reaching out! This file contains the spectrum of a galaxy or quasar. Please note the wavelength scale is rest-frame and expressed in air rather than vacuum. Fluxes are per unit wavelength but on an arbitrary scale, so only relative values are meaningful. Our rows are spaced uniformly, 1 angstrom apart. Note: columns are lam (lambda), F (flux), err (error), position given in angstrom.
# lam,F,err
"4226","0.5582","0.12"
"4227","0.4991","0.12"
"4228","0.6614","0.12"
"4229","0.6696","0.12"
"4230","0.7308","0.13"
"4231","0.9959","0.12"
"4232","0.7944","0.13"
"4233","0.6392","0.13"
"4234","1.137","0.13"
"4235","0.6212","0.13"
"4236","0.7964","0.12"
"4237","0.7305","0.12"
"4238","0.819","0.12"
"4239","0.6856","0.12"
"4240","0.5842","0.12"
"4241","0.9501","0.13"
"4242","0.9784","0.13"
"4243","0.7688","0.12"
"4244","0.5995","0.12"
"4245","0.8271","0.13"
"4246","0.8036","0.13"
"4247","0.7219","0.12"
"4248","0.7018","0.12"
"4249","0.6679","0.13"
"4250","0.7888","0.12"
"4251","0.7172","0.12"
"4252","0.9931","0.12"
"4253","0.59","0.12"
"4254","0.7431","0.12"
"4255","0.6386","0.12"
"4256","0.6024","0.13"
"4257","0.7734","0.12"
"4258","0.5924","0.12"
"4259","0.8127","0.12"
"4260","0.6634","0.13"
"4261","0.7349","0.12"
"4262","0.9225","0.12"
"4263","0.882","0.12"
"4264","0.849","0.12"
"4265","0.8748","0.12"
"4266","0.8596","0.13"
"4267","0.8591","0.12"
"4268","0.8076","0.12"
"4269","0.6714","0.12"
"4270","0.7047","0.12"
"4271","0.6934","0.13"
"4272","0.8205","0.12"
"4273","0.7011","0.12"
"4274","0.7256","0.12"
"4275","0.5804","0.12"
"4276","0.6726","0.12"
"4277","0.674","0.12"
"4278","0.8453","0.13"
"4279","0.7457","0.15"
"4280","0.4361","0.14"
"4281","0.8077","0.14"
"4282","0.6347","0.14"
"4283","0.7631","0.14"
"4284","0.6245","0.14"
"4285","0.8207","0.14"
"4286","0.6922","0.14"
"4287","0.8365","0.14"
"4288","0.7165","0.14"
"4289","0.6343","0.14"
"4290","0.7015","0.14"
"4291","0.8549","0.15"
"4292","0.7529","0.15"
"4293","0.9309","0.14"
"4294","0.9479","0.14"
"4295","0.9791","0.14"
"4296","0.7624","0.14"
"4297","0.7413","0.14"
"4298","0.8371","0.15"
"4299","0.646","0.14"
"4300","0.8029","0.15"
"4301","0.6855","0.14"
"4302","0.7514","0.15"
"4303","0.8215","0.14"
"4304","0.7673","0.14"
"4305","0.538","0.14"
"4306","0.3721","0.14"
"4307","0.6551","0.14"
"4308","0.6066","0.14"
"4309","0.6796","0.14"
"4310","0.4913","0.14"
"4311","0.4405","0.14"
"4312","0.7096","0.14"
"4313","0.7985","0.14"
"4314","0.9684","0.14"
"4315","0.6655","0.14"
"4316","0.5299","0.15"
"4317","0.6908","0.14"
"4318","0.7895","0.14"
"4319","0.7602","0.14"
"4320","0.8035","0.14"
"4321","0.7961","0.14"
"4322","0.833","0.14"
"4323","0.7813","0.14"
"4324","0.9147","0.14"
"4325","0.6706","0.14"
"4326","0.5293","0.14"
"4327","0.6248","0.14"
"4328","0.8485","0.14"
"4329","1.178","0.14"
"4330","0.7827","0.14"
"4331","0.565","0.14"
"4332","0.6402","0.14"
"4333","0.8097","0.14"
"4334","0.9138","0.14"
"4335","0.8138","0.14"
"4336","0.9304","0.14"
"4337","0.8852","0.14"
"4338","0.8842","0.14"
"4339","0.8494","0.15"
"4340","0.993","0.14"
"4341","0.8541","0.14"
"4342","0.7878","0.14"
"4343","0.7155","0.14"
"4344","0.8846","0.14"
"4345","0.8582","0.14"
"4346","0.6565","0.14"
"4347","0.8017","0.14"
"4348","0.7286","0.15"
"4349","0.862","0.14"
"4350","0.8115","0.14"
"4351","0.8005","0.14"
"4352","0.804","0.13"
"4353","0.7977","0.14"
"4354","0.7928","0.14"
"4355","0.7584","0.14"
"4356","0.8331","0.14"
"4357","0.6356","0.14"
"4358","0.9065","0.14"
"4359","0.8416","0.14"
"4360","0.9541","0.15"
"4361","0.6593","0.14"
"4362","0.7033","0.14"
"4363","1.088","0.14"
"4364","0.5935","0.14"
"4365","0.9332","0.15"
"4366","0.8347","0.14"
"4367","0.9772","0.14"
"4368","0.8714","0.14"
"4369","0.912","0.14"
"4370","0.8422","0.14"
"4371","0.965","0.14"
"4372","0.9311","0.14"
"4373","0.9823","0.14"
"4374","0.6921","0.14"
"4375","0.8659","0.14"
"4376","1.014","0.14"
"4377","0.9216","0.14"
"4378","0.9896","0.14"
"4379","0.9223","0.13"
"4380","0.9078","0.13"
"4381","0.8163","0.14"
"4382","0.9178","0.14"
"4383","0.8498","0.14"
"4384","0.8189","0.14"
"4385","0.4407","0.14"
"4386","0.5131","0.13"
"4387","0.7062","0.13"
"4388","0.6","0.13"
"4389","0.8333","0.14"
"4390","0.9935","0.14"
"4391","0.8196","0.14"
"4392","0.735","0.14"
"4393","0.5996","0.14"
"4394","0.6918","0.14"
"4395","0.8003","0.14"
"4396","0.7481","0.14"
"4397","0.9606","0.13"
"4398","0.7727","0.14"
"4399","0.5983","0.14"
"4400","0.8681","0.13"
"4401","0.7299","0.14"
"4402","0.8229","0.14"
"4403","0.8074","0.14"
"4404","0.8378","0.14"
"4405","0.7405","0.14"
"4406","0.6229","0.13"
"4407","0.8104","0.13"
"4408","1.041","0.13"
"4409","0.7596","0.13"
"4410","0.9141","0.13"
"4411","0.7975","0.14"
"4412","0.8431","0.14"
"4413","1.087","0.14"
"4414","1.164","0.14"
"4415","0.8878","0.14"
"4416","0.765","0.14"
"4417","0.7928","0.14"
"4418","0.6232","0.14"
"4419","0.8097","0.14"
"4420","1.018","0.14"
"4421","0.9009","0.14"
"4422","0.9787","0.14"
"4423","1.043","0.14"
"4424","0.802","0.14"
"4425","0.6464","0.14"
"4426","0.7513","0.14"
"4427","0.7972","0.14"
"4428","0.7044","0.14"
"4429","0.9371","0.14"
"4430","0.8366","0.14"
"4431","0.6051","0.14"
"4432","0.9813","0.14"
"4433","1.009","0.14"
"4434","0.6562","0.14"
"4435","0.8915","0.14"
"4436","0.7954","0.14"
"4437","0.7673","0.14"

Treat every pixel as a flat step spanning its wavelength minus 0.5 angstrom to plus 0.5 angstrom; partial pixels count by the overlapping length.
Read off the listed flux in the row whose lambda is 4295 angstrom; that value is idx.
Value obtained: 0.9791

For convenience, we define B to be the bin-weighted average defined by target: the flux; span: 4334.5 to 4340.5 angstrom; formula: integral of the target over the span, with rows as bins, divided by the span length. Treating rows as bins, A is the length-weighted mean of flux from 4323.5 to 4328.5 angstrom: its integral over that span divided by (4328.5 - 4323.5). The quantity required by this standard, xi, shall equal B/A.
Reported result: 1.24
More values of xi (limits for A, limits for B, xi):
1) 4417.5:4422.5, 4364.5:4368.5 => 1.04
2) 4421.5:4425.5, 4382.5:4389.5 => 0.78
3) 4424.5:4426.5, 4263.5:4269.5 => 1.17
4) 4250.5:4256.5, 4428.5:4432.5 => 1.18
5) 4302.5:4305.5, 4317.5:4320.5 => 1.11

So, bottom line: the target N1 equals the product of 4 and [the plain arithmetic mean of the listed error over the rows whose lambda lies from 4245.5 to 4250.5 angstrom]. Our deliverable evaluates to 0.496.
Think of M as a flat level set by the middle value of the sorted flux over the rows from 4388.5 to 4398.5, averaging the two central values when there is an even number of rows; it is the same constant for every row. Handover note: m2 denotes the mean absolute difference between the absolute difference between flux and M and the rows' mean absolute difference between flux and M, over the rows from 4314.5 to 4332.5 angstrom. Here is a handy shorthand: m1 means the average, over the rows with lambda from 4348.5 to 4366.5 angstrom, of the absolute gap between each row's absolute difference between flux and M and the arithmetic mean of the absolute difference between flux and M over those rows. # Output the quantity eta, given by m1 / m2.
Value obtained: 0.75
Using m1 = 0.06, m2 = 0.085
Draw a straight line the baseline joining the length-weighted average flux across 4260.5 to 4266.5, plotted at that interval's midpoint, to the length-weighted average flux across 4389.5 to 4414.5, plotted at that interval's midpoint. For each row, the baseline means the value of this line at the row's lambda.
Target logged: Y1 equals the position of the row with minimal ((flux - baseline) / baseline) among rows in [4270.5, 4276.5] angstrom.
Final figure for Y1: 4275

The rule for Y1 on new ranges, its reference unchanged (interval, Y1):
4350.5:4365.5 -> 4364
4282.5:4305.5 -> 4305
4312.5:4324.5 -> 4316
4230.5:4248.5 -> 4240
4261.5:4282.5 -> 4280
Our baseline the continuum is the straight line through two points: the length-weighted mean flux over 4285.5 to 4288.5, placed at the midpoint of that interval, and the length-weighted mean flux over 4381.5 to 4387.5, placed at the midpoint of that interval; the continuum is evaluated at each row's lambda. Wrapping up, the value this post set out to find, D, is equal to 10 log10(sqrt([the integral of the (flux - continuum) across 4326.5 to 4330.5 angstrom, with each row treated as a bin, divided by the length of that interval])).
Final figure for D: -4.5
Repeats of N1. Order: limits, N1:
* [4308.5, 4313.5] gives 0.560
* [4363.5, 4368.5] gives 0.568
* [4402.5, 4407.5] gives 0.544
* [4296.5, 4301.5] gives 0.576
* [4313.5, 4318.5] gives 0.568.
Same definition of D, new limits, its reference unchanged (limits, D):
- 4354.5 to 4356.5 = -5.6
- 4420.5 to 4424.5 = -3.1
